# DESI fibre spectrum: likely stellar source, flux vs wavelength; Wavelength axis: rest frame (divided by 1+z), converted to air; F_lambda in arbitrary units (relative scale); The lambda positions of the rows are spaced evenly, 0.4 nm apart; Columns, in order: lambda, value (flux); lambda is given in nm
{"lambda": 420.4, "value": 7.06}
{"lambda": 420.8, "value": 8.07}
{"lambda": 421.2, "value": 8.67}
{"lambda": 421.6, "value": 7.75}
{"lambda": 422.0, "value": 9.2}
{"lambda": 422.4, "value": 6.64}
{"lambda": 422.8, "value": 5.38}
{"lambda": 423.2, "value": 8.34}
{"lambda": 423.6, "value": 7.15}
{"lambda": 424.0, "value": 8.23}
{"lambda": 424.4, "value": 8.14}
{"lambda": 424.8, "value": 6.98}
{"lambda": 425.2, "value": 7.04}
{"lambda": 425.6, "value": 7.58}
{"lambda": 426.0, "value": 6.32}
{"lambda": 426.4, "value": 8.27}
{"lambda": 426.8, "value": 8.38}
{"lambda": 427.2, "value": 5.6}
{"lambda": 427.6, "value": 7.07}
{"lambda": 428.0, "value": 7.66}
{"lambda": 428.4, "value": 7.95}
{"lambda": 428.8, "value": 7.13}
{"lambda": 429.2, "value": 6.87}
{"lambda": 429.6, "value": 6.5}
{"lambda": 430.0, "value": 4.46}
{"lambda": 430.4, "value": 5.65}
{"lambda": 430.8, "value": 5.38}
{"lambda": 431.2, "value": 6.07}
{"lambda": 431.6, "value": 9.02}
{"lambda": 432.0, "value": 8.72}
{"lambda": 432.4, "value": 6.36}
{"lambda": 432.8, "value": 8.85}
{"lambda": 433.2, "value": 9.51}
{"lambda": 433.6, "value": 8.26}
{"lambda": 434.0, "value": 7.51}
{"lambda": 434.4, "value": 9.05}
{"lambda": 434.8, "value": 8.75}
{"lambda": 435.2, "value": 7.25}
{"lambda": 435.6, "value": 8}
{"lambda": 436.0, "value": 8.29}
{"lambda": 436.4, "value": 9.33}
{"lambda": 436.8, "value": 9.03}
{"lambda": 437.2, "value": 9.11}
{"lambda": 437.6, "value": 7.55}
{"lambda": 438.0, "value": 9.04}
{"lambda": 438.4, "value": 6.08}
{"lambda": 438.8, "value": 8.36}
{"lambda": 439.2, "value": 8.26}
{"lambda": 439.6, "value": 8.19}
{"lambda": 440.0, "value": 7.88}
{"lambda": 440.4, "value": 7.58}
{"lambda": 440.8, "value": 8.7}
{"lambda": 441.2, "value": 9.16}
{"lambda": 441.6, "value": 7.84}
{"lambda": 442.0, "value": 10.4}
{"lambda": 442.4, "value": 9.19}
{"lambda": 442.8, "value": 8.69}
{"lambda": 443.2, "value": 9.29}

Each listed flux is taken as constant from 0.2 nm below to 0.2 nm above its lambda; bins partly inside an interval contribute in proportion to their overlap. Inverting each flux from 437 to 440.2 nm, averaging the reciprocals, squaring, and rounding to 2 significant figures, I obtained 0.016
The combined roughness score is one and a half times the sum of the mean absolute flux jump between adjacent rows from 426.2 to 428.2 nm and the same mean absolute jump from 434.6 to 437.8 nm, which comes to 3.0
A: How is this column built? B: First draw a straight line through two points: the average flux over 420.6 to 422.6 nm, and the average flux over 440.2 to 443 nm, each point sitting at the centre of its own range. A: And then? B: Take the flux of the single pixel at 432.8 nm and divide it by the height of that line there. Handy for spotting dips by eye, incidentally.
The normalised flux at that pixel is 1.04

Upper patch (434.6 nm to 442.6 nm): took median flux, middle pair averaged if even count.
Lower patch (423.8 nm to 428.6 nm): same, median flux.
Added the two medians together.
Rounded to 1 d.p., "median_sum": 15.9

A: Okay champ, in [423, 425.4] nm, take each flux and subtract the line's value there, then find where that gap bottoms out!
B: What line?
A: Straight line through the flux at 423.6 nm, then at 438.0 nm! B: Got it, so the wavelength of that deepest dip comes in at 424.8 nm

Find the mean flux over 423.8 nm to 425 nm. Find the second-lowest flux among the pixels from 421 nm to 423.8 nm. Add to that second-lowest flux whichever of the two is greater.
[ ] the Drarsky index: 14.4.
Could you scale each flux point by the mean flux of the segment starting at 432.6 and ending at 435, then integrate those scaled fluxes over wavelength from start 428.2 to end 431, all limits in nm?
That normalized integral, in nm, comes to 2.0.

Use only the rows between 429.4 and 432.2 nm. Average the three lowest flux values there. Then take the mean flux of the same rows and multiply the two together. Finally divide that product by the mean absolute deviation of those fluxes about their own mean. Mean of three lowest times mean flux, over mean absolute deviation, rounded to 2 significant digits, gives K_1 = 25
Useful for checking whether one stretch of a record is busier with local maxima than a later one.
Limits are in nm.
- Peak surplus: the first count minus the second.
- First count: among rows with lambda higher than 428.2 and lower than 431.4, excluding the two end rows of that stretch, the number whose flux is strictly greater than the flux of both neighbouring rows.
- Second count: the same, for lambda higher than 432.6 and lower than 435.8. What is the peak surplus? -1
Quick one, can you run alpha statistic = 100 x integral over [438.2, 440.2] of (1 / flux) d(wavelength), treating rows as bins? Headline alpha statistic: 26.2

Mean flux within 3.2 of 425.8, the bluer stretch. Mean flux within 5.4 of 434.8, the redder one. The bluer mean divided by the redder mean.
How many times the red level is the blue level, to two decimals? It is 0.94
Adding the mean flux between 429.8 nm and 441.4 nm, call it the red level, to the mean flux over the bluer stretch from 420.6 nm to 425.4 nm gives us 15.5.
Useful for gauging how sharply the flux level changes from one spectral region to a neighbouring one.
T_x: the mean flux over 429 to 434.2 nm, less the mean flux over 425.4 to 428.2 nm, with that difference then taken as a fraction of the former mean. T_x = -0.014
